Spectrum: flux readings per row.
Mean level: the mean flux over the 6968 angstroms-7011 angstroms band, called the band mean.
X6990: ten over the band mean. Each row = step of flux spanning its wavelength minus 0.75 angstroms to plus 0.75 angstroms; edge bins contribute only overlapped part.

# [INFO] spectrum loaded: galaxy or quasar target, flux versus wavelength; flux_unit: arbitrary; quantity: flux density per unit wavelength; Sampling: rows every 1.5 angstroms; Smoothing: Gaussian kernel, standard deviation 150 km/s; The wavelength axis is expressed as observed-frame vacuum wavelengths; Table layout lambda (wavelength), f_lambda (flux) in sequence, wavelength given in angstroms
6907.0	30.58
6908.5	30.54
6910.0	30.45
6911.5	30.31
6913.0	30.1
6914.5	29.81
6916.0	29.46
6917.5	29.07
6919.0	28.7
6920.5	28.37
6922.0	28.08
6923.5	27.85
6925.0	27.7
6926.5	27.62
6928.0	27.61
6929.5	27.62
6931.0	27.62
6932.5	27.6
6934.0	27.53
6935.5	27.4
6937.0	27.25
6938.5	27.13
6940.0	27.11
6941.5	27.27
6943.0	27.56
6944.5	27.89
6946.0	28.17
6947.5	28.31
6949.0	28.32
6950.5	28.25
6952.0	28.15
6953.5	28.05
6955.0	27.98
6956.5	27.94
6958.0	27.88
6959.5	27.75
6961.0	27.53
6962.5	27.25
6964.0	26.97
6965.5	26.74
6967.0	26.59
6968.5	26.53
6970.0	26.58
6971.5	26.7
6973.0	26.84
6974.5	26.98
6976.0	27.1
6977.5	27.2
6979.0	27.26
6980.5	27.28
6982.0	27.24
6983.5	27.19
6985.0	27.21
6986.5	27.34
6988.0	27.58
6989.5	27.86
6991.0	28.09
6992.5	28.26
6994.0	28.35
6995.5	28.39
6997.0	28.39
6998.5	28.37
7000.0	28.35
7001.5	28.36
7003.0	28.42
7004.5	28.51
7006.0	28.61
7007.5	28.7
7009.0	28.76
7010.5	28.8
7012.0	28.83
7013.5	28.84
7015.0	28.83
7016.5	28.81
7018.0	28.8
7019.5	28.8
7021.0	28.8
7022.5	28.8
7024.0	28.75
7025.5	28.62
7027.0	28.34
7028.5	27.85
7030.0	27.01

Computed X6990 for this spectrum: 0.360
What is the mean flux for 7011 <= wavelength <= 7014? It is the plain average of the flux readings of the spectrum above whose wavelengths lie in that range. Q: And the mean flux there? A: 28.8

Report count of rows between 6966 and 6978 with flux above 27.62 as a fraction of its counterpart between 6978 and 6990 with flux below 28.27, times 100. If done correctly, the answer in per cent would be 0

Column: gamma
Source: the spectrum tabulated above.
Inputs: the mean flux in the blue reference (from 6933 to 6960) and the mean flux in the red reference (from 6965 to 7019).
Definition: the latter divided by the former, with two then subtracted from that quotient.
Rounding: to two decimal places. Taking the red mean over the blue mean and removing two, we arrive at -1.00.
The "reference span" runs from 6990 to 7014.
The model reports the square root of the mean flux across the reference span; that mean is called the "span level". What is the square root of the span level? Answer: 5.34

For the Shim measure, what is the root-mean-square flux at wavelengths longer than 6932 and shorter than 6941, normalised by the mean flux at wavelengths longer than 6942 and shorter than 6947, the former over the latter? 0.98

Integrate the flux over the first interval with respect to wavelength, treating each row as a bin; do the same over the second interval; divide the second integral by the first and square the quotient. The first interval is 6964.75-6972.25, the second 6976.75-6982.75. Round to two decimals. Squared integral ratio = 0.67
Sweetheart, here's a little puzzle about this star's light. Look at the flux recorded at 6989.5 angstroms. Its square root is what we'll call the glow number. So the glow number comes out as 5.28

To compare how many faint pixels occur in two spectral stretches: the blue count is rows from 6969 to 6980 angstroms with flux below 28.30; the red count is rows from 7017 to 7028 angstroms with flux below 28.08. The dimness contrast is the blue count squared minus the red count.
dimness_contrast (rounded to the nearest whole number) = 49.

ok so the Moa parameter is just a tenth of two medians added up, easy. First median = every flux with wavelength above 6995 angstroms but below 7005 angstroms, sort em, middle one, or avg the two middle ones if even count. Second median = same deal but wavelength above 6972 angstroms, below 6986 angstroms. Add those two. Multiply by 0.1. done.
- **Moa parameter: 5.56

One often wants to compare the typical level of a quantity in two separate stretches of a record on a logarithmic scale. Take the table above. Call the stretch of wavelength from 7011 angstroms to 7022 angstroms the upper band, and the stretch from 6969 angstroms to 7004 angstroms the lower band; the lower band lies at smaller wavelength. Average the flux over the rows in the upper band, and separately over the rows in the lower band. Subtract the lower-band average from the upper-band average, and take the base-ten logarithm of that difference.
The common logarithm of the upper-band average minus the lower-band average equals 0.1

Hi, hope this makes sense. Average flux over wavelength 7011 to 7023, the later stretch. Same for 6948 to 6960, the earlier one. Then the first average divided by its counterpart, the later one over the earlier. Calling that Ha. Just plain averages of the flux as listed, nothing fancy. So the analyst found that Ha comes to 1.03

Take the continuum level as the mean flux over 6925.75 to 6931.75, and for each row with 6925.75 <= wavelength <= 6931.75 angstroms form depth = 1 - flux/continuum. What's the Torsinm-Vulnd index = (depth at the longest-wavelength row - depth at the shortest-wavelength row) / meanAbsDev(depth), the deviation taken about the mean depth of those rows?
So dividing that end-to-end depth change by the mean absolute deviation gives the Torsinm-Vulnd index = 0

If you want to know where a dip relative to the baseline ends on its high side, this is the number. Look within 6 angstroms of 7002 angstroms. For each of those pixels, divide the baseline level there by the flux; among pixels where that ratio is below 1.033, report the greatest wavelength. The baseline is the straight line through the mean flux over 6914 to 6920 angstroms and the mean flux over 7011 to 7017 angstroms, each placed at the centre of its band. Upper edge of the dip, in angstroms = 7007.5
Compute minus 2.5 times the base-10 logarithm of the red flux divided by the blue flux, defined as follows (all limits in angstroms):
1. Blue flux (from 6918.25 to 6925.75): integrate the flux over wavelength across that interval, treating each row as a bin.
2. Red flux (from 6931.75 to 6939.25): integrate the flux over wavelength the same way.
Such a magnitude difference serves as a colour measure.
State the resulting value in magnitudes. 0.03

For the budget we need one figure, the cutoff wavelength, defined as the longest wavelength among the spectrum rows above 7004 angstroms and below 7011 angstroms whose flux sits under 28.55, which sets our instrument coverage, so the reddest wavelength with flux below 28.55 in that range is 7004.5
